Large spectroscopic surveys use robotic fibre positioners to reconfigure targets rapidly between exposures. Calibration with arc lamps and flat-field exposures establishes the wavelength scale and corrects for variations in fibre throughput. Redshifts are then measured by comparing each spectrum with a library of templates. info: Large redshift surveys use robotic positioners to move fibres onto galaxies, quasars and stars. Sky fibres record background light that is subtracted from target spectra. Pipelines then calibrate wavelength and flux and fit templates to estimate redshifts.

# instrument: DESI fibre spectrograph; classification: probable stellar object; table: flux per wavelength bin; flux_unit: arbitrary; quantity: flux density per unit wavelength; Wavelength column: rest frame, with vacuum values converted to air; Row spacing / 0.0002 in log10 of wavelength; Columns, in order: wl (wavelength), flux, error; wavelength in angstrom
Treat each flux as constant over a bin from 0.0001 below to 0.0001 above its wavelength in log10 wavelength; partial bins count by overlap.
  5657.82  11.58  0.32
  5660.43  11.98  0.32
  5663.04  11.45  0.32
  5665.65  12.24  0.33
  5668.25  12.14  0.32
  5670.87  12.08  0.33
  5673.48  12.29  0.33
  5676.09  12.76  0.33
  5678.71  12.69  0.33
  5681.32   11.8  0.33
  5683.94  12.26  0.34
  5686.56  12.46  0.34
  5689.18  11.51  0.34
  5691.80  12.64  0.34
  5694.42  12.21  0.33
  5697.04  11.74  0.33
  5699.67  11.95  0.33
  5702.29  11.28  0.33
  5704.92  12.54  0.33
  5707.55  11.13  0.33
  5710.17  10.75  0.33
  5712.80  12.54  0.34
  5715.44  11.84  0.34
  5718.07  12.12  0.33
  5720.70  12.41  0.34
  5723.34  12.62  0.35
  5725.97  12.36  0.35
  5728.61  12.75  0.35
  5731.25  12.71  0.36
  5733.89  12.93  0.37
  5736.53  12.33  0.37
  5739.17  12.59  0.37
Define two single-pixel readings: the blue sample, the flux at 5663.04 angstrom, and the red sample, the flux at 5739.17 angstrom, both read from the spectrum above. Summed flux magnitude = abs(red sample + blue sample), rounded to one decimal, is 24.0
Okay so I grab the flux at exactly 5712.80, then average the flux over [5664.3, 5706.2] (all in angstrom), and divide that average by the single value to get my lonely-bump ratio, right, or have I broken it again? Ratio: 0.970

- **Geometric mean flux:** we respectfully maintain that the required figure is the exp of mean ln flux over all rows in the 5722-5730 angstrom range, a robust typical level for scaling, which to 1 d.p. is 12.6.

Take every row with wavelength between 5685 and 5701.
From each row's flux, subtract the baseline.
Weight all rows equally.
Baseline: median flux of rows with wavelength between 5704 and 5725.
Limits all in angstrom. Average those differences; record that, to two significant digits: -0.18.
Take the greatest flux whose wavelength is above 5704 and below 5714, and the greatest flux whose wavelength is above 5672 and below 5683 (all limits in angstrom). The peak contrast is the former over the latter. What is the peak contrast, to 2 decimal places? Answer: 0.98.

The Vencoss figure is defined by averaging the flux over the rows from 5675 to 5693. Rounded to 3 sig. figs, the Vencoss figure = 12.3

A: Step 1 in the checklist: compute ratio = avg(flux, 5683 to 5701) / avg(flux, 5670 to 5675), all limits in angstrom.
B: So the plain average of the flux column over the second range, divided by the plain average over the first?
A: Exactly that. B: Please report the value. 0.99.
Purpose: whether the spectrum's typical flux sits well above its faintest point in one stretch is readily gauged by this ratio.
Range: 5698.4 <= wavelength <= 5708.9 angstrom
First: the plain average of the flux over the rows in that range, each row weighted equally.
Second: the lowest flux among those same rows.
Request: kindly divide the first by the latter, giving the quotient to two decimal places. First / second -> 1.05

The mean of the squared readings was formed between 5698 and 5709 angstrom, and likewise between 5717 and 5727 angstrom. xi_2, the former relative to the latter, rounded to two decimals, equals 0.90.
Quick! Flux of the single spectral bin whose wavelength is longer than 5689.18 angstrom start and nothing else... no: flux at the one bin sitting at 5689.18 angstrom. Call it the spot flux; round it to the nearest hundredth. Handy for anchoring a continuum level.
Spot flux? 11.51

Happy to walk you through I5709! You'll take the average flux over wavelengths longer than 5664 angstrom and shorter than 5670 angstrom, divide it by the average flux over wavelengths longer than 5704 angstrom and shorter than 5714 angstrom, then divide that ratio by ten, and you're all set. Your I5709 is 0.104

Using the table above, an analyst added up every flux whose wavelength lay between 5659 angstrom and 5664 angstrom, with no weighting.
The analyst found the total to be 23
